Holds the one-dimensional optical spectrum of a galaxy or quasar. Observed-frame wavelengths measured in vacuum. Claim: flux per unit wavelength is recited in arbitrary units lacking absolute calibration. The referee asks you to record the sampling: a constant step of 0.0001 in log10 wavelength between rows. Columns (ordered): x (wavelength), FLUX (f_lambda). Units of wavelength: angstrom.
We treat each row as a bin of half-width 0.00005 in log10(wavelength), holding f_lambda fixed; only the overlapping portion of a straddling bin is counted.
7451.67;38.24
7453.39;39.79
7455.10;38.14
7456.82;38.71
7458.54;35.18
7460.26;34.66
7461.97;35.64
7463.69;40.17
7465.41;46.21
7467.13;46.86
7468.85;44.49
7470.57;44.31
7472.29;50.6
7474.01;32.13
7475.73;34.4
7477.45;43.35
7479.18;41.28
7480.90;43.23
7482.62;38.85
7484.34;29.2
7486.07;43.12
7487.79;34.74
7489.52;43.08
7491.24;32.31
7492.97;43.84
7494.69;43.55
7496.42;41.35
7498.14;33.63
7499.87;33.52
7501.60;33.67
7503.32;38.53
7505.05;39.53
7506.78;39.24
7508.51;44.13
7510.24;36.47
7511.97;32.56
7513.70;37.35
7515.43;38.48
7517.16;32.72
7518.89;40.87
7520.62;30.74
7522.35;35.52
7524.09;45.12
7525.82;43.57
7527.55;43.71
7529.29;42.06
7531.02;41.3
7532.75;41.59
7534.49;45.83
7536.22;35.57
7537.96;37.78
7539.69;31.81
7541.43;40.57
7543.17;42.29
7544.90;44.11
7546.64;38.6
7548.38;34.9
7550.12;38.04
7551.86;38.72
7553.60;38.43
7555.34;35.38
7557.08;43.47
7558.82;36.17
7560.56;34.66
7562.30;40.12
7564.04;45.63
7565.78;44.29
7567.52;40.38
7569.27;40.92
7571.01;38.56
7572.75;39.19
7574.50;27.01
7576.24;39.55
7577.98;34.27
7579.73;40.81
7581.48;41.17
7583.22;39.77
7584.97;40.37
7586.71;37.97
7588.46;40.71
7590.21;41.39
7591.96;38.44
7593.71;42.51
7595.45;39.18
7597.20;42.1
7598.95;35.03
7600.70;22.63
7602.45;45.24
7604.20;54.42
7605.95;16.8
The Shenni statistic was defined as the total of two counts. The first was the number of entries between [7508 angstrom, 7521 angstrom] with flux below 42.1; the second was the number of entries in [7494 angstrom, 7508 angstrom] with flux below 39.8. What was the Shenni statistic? 13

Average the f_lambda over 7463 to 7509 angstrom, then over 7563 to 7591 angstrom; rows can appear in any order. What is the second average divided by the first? 0.99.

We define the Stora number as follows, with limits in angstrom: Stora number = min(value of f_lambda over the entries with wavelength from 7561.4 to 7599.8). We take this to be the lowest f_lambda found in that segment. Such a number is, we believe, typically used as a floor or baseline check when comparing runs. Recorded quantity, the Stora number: 27.01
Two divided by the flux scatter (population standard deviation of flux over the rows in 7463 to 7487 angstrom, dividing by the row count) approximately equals 0.35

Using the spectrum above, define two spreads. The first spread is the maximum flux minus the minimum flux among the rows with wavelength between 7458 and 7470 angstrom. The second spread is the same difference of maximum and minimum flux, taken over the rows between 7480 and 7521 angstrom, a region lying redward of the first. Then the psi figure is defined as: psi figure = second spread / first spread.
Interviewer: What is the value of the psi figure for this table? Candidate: 1.2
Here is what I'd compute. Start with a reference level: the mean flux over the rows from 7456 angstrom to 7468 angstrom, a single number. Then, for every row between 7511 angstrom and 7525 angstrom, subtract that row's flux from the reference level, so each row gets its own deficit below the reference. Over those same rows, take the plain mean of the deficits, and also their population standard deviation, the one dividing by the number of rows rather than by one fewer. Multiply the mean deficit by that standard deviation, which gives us 13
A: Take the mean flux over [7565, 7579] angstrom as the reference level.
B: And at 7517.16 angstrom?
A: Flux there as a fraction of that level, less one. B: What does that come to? -0.14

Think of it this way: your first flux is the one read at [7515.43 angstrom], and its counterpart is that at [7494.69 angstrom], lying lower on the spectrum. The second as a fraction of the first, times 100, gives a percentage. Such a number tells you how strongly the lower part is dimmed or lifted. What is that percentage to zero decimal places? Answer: 113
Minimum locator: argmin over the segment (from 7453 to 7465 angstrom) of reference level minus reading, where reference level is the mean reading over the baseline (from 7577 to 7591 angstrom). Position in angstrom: 7463.69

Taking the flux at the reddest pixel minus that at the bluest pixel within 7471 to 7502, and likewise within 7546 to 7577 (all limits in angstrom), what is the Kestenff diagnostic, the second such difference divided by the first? -0.1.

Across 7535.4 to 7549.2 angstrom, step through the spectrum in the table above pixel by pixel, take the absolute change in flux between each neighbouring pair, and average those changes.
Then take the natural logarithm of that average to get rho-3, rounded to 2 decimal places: 1.44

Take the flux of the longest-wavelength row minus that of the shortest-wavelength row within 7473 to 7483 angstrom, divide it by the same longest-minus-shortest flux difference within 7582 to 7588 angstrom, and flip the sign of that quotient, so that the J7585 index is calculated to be 3.7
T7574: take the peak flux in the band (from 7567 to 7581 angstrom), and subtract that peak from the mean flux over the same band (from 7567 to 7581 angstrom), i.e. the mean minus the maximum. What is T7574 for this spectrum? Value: -3.3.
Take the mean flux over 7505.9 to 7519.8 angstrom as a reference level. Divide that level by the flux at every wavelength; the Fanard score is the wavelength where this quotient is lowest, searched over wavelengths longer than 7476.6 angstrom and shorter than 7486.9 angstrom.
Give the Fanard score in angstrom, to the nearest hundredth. 7477.45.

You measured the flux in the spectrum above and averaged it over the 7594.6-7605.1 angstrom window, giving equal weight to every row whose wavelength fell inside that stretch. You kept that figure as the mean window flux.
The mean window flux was 40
